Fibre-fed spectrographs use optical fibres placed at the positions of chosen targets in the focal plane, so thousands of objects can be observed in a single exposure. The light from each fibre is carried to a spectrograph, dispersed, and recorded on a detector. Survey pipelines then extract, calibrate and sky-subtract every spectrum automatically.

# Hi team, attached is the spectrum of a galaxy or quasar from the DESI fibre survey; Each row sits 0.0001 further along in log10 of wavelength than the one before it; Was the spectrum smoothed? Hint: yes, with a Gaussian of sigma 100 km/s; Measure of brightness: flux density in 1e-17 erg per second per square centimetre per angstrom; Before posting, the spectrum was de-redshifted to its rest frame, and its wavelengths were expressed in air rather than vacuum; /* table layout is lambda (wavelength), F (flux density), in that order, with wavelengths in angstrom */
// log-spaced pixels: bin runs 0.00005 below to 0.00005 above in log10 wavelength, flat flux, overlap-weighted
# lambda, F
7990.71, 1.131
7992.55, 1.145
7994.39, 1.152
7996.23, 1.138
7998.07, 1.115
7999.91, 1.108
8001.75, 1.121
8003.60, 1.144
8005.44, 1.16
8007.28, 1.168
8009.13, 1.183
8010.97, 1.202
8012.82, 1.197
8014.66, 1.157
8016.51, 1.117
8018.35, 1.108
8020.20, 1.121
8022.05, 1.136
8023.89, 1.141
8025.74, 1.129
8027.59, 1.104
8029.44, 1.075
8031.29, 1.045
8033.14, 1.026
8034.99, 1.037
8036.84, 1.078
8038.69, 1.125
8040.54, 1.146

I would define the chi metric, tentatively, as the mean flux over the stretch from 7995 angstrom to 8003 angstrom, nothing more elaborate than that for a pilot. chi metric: 1.12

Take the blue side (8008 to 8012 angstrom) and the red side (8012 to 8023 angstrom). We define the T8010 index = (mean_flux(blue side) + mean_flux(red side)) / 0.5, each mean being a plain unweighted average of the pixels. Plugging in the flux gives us 4.66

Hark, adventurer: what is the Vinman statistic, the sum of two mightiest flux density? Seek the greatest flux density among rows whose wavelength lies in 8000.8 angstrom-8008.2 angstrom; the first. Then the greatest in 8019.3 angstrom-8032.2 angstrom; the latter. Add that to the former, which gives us 2.31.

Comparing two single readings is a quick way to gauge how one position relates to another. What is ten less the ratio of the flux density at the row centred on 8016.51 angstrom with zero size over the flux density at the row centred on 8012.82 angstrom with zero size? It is 9.07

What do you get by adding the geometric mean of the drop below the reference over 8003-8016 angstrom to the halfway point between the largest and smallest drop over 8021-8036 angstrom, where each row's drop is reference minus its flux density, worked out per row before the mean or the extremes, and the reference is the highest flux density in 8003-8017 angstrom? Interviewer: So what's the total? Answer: 0.12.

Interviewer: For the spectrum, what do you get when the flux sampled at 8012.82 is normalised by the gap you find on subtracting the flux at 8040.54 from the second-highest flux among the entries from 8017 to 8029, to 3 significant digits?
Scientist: -120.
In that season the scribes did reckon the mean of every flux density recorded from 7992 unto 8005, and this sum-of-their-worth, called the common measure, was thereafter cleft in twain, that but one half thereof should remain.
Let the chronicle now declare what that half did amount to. 0.566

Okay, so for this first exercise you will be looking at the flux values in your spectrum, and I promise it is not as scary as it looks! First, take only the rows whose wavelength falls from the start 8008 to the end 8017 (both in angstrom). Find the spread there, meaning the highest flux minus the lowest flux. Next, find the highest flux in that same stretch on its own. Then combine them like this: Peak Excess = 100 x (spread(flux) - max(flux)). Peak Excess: -112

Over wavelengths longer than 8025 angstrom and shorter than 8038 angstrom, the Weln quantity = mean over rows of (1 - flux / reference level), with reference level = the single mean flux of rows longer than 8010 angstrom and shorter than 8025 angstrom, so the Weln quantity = 0.07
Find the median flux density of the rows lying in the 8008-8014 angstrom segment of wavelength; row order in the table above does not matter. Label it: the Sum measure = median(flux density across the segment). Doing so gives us 1.20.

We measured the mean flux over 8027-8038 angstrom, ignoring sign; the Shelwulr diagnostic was 1.061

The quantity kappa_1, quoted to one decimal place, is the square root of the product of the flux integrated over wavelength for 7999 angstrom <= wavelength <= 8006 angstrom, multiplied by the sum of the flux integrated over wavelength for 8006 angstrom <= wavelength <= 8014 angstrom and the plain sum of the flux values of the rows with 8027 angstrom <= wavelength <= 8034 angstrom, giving 10.4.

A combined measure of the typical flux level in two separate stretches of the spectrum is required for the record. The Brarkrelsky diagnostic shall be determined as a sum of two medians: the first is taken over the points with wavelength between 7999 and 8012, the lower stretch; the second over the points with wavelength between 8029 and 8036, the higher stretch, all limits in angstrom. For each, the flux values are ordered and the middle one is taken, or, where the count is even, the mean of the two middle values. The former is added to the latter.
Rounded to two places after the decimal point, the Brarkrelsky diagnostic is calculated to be 2.20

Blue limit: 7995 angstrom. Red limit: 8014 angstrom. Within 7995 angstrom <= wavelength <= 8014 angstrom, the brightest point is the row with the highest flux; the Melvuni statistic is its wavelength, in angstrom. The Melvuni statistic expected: 8010.97 angstrom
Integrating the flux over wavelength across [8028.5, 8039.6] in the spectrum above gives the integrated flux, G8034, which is 11.81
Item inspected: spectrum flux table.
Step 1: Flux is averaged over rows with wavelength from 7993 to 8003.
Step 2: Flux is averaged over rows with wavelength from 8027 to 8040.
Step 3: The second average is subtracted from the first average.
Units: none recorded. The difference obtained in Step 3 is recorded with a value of 0.057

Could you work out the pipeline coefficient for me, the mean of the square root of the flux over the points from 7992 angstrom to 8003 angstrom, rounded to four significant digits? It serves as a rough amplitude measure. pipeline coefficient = 1.063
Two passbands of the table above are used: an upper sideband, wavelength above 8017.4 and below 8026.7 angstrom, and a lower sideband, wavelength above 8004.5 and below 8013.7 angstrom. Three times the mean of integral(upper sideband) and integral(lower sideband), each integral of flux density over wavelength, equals 32.0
